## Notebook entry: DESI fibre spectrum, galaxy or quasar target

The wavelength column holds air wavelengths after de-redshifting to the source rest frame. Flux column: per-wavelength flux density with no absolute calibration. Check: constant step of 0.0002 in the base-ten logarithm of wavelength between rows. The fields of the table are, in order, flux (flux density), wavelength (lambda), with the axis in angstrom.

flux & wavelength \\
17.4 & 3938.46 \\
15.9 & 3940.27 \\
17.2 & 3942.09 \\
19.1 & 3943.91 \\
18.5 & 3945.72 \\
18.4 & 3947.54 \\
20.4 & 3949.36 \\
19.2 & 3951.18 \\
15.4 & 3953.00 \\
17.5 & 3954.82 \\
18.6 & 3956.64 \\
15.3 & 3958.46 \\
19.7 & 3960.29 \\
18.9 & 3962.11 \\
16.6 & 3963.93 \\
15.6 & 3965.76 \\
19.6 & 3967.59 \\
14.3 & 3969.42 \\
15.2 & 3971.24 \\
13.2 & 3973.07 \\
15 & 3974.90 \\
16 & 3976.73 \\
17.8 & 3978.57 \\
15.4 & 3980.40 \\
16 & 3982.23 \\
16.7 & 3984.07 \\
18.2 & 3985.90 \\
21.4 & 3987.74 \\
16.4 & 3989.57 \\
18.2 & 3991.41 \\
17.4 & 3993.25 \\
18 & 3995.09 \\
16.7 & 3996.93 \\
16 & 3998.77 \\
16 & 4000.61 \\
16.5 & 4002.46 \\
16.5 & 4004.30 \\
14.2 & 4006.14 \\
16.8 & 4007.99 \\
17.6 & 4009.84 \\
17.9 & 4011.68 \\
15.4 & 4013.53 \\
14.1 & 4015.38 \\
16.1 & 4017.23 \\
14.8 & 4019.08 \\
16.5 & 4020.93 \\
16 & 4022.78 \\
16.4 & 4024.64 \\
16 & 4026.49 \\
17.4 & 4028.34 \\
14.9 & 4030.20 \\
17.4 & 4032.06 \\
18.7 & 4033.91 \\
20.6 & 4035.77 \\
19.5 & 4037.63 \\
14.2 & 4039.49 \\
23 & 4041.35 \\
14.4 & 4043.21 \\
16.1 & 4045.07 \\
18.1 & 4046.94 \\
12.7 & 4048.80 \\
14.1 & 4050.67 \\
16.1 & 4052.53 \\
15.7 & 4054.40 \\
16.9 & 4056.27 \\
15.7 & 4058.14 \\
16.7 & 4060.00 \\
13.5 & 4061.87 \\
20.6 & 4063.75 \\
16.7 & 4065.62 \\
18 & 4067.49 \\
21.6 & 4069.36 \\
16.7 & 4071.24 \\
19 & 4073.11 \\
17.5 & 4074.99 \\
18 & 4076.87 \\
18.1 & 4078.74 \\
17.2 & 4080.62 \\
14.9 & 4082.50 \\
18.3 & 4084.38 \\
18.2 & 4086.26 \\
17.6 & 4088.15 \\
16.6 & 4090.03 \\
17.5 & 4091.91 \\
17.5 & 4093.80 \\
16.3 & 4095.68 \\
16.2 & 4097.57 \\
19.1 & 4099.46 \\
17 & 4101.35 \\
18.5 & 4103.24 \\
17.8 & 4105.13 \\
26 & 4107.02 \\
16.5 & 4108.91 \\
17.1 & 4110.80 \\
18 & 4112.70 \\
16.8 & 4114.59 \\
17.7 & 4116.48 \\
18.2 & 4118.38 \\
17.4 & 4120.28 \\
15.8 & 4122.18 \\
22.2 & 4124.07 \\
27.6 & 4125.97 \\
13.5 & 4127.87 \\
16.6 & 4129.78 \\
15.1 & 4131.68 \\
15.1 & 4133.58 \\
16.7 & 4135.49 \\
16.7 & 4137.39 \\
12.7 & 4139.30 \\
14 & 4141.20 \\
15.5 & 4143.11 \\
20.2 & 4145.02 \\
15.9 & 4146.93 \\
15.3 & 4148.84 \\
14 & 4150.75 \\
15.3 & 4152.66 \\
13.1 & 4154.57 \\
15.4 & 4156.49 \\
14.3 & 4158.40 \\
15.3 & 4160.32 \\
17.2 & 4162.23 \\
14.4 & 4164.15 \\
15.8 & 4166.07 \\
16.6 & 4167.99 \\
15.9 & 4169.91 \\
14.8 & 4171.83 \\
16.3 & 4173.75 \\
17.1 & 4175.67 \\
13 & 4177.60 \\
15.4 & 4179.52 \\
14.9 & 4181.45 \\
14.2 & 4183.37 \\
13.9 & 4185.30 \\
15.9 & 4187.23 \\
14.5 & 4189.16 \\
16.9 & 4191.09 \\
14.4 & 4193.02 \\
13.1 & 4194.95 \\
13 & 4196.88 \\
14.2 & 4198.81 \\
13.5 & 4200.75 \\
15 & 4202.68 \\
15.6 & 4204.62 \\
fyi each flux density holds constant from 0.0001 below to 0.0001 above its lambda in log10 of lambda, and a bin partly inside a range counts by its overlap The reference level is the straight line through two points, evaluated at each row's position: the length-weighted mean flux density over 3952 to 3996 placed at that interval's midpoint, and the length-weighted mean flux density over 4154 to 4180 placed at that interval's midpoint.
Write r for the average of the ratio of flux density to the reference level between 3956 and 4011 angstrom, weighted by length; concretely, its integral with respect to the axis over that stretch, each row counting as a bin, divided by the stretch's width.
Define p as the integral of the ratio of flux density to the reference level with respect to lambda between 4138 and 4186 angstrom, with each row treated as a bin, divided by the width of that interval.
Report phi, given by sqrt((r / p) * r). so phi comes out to 1.00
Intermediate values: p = 0.99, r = 1.00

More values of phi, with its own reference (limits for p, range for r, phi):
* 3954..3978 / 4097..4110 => 1.20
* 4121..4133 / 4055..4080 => 1.01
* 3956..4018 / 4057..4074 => 1.09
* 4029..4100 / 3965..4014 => 0.96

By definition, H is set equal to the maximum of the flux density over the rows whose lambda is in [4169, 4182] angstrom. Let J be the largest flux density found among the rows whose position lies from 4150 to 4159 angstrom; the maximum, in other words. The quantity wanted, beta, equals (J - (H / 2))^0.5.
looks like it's 2.6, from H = 17.1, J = 15.4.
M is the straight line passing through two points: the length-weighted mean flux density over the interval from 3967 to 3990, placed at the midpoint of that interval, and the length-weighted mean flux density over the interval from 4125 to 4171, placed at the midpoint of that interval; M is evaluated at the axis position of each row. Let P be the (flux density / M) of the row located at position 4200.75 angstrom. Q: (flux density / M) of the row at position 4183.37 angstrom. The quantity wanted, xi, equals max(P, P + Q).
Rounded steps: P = 0.86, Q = 0.90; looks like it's 1.76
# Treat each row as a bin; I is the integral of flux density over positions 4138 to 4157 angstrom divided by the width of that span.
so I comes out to 15.2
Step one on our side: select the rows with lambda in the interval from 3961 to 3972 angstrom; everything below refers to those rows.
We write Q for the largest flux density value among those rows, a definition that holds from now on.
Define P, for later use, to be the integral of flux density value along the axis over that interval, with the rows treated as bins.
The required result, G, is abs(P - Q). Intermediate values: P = 185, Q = 19.6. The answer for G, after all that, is 165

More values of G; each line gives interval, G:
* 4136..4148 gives 170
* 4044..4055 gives 152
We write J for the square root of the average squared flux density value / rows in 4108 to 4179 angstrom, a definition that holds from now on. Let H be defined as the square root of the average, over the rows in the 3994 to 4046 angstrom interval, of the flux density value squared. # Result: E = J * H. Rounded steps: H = 16.8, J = 16.5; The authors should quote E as 278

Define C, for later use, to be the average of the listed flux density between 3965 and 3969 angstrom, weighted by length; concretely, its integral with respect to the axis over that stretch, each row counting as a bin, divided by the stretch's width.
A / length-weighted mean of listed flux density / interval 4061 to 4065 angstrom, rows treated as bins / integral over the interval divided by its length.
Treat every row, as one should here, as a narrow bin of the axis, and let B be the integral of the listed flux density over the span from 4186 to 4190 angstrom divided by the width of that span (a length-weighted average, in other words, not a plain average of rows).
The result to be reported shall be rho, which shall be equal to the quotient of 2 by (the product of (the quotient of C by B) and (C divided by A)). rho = 1.7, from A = 17.1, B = 15.1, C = 17.2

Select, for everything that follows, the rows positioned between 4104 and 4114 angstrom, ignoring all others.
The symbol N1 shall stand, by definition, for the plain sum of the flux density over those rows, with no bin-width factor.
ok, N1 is 95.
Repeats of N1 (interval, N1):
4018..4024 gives 47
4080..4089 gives 86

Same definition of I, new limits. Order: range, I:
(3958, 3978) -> 16.4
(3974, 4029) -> 16.6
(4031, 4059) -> 16.9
